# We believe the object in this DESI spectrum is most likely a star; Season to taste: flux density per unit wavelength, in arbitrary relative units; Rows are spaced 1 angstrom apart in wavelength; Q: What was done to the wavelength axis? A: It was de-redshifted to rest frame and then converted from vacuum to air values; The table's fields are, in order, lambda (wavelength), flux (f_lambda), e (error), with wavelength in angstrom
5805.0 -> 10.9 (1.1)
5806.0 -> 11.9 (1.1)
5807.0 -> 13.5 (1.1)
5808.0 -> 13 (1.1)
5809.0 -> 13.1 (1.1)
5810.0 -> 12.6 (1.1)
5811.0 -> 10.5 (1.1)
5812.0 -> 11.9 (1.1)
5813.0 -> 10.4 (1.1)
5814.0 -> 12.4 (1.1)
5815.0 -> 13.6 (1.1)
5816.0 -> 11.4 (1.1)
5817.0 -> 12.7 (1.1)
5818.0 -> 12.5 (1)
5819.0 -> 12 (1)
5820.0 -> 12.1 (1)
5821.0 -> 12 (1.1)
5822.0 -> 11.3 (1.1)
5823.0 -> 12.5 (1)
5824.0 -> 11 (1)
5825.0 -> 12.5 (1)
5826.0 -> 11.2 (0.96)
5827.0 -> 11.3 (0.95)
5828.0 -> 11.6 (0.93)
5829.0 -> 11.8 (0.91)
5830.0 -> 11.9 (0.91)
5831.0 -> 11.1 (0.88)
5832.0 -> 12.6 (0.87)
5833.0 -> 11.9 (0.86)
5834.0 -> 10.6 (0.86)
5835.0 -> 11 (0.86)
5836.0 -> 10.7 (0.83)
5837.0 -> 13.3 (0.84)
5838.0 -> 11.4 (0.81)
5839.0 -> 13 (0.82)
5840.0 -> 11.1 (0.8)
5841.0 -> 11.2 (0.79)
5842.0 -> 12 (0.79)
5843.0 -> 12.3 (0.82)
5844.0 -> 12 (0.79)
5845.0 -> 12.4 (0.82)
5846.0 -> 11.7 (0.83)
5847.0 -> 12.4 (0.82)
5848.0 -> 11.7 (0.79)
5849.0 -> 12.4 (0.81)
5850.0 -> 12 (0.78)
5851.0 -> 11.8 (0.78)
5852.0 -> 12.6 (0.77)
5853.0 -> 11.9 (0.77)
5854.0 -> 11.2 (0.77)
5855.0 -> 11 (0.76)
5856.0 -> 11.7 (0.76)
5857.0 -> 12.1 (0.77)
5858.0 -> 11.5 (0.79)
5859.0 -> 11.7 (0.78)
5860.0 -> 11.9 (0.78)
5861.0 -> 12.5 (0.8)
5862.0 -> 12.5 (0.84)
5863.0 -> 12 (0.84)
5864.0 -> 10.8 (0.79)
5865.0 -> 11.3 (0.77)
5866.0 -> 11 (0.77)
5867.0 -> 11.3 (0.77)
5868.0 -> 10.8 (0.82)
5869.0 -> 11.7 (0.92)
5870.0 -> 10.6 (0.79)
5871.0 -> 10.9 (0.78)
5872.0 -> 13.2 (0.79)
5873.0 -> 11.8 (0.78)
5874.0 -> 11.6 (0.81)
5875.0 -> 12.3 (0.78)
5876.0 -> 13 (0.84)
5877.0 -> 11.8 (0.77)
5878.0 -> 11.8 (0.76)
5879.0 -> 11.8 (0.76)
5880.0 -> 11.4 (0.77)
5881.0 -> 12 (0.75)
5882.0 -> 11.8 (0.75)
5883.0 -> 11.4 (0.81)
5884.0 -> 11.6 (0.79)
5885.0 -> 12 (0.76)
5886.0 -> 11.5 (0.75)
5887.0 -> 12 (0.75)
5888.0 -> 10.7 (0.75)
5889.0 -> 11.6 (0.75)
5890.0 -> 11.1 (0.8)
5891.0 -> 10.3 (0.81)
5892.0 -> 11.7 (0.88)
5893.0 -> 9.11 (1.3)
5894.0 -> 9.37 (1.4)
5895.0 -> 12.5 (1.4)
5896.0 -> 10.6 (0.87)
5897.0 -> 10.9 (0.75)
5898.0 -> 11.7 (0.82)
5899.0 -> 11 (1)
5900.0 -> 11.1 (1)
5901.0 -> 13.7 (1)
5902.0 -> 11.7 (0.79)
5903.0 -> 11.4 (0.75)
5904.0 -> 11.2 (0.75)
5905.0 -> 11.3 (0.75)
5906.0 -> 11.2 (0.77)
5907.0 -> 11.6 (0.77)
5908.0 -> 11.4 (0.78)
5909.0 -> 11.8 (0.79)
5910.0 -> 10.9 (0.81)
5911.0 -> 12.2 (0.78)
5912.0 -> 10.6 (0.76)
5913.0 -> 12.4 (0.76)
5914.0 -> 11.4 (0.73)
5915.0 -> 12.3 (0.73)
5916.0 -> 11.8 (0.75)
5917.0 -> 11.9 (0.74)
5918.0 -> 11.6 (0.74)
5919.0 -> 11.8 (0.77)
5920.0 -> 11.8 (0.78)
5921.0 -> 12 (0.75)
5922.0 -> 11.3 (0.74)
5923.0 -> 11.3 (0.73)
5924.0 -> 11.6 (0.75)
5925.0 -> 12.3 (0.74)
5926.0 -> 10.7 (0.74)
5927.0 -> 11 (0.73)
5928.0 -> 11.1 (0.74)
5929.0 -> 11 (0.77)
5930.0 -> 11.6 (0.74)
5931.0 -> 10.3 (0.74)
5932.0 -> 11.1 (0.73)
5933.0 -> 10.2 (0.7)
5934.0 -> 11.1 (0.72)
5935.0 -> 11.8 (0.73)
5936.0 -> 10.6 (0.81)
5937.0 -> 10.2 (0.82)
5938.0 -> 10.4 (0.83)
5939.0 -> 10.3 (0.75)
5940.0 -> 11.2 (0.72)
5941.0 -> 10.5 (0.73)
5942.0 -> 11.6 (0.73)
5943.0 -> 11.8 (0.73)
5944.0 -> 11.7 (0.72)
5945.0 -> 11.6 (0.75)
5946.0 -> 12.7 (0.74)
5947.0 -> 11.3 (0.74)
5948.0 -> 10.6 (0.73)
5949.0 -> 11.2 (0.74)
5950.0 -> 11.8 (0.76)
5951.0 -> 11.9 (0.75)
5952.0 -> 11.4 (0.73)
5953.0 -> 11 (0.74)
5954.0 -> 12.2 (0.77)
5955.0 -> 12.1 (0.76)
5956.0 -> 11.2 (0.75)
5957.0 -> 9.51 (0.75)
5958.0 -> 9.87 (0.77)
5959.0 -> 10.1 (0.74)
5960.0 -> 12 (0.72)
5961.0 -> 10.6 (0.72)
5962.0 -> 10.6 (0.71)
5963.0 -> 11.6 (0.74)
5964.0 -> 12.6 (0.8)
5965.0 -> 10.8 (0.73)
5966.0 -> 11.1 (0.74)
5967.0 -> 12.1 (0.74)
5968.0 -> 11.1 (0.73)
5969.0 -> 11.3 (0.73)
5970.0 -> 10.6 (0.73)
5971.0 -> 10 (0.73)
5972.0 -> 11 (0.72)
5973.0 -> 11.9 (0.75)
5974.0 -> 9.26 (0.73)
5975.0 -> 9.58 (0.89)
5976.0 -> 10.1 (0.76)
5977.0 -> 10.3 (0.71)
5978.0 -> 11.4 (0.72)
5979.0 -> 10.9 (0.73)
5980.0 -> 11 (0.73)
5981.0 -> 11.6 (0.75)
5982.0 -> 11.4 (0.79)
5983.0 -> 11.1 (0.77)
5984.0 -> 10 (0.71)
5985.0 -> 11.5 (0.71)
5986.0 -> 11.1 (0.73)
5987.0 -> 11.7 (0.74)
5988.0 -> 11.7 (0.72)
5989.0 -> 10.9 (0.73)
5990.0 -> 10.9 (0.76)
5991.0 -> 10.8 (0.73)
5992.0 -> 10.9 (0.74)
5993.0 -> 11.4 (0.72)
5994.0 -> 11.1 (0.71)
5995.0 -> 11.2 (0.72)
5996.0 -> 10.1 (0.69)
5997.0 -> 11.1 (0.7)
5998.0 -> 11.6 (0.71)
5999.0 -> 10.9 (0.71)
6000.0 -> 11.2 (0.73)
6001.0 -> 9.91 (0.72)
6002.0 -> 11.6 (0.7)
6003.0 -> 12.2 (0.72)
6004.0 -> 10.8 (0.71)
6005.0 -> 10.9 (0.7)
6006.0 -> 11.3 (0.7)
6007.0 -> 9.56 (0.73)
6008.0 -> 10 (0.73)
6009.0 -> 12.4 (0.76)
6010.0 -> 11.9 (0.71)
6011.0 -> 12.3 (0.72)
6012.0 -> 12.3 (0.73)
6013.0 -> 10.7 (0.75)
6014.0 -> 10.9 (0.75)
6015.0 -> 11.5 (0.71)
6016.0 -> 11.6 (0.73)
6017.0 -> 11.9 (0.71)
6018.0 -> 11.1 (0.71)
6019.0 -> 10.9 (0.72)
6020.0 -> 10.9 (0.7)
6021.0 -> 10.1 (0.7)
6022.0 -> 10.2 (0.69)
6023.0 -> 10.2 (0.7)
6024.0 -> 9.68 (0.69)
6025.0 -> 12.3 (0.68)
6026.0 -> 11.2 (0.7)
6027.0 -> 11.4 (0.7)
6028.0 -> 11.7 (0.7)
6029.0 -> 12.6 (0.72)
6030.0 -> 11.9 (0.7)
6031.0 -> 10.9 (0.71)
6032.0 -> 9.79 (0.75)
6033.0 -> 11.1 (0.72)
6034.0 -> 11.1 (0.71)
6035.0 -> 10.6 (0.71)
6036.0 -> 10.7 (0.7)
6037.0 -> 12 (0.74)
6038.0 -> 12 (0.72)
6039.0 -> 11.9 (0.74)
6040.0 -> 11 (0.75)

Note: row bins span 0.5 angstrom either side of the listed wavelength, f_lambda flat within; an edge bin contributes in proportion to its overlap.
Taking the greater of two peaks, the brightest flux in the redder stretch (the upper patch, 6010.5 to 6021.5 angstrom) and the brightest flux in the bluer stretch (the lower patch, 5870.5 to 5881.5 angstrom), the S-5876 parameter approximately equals 13.2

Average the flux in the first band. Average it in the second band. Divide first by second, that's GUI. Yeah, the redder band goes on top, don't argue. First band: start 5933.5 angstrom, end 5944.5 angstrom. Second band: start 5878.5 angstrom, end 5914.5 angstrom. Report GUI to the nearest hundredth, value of 0.97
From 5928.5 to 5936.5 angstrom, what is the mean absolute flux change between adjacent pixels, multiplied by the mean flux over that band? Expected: 10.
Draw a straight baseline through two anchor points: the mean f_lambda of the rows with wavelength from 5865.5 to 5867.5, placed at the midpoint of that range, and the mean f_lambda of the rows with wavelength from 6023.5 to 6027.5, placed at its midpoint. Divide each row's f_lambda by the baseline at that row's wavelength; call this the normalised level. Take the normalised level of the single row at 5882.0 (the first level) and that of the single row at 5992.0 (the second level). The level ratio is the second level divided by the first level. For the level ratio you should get 0.92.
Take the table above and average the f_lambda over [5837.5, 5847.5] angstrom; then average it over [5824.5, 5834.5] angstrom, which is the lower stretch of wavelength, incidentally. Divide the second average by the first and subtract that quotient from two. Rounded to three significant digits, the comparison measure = 1.03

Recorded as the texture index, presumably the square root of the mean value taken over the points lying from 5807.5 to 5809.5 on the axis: 3.61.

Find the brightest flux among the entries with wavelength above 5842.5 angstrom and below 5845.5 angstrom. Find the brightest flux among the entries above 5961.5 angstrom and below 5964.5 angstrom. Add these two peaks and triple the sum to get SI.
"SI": 75.0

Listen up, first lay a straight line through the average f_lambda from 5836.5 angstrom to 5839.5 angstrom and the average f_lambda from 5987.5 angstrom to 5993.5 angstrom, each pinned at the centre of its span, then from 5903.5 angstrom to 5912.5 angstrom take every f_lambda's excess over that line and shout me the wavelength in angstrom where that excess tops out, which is 5911.0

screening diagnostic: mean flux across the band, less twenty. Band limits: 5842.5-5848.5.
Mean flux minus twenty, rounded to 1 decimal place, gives -7.9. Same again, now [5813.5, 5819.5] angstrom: -7.6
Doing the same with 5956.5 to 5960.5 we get -9.6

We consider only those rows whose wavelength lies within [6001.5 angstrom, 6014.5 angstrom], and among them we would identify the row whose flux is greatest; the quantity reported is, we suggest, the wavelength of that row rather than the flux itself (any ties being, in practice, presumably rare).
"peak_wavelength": 6009.0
